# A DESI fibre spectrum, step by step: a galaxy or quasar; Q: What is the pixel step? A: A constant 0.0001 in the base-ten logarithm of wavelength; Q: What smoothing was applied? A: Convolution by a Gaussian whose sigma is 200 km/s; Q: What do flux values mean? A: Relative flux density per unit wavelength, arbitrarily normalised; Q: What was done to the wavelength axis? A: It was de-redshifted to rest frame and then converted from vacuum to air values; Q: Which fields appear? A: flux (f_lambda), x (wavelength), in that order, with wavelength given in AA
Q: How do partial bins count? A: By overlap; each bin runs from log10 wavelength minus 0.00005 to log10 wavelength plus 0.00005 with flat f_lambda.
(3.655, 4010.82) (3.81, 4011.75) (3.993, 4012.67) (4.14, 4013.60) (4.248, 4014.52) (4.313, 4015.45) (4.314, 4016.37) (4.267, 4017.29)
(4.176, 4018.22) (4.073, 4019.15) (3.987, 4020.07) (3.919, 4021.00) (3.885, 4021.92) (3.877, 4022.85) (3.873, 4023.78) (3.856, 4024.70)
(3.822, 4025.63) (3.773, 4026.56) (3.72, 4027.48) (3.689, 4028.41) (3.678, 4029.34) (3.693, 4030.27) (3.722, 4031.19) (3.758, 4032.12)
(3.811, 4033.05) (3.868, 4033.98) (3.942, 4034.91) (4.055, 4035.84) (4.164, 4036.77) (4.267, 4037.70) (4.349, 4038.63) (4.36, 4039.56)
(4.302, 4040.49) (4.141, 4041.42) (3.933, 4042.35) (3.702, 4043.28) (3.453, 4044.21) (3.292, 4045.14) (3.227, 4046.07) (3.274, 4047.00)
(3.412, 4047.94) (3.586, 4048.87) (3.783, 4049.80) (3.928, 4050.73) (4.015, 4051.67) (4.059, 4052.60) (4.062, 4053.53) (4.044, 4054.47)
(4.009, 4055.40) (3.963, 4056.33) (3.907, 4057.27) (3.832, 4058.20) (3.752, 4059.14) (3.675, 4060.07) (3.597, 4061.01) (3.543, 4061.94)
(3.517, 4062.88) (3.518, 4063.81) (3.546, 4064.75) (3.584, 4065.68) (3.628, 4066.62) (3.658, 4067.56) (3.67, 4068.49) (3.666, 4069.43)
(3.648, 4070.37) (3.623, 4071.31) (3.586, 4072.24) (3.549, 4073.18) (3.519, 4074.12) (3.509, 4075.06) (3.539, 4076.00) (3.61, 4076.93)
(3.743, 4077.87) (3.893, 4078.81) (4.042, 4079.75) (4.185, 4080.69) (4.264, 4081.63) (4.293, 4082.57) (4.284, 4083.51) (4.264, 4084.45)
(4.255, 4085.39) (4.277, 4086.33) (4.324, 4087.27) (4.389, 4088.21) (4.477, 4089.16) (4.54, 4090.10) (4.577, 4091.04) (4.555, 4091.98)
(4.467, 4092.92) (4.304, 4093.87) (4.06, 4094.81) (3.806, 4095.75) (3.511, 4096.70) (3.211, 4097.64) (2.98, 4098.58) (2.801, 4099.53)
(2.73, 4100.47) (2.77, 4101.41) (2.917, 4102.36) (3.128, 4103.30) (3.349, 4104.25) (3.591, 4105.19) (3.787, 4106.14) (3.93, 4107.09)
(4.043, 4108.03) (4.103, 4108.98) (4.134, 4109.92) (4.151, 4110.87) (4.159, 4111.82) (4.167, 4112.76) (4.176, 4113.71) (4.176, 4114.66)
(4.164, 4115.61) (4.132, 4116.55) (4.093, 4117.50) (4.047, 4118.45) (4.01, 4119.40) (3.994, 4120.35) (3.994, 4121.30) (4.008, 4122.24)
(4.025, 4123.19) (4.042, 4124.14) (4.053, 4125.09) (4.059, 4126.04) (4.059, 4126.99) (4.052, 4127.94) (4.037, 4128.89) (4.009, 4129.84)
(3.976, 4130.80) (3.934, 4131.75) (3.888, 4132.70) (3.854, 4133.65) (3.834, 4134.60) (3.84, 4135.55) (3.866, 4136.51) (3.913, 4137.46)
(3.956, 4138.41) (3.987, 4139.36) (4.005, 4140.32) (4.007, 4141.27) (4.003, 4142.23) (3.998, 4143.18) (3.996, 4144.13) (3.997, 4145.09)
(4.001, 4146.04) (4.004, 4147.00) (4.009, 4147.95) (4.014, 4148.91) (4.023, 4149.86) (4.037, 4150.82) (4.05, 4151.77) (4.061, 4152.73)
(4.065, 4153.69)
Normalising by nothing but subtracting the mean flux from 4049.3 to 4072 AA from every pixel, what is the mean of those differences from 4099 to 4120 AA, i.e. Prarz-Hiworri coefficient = -0.01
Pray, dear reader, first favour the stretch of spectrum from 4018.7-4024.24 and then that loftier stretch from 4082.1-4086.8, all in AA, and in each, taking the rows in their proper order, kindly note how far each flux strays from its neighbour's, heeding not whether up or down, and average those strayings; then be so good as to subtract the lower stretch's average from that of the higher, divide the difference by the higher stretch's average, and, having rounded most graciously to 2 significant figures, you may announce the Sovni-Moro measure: -1.7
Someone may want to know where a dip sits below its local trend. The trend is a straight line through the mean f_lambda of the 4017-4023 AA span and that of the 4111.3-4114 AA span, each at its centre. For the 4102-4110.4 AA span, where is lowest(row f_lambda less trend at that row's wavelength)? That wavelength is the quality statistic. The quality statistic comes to 4102.36 AA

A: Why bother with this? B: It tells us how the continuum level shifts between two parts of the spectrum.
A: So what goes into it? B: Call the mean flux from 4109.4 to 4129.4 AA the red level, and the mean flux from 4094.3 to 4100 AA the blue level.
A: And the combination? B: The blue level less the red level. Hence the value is -0.7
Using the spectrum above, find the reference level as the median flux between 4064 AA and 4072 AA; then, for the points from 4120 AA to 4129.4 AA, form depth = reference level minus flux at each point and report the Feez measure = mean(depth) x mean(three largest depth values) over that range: 0.14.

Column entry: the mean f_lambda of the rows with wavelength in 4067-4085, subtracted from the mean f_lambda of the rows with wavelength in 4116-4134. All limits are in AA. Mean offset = 0.2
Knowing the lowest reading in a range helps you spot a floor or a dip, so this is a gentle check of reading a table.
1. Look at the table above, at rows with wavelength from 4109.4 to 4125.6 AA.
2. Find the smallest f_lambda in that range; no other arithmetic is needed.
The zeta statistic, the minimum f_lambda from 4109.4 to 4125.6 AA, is 3.994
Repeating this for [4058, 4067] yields 3.517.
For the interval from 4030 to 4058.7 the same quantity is 3.227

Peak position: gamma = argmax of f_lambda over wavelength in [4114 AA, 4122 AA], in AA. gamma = 4114.66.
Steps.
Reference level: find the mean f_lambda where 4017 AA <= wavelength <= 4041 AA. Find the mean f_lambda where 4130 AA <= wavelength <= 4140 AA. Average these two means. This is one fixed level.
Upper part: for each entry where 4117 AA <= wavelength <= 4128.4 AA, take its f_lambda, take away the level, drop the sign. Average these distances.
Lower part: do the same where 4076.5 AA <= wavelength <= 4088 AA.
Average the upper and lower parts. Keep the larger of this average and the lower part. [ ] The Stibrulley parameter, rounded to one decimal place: 0.3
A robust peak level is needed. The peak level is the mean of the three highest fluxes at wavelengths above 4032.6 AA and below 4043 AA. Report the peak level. 4.34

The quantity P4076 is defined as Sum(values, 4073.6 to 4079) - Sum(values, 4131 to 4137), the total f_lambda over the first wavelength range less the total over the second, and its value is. -1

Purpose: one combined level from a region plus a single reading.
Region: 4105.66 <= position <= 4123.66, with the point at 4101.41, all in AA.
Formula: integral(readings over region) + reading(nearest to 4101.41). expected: 76.0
